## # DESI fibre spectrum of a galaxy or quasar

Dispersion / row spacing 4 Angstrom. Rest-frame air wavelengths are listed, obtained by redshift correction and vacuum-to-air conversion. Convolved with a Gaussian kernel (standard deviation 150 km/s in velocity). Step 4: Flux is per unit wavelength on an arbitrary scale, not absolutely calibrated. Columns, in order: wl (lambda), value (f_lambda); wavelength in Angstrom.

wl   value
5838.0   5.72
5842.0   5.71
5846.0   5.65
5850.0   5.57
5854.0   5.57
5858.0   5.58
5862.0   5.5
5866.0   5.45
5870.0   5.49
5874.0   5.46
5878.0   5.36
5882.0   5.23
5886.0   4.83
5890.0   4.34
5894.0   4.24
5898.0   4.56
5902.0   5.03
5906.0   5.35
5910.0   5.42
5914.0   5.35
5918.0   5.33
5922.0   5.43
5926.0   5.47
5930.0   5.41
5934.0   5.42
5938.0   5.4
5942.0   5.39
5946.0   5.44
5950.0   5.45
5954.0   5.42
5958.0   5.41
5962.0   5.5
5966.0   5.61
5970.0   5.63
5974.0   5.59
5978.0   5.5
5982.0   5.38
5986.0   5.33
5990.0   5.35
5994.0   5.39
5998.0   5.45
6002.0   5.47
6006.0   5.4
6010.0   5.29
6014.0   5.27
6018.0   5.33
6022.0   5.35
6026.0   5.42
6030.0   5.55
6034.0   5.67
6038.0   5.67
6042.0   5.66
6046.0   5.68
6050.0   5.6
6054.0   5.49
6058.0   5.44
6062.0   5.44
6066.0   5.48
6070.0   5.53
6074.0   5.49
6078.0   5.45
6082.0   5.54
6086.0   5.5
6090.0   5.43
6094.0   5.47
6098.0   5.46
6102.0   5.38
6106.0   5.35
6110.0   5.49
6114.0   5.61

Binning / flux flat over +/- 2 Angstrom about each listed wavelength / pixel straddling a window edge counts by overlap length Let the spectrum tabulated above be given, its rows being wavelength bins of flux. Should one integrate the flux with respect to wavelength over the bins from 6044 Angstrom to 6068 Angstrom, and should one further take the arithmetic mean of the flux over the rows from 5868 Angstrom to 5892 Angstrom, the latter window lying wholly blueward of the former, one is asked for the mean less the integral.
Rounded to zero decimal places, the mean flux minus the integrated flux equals -127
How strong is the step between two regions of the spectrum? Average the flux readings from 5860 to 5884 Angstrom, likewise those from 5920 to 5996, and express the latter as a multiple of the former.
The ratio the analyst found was 1.01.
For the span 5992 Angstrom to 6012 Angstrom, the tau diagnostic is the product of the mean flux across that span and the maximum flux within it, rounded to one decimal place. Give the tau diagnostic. 29.5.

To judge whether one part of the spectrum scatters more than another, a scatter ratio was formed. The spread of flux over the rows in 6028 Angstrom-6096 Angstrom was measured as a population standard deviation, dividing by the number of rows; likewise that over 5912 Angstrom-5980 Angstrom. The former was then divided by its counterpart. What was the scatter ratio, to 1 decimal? 1.0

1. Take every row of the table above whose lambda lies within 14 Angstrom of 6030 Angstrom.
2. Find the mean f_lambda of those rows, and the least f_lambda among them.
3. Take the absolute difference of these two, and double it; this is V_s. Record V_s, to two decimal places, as 0.38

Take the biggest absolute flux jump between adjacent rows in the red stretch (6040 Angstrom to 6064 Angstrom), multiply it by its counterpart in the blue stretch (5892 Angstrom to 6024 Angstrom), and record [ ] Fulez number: 0.052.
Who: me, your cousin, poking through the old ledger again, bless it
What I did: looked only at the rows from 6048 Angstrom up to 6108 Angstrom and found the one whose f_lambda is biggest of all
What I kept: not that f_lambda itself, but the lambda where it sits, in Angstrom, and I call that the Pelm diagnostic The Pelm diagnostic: 6050.0 Angstrom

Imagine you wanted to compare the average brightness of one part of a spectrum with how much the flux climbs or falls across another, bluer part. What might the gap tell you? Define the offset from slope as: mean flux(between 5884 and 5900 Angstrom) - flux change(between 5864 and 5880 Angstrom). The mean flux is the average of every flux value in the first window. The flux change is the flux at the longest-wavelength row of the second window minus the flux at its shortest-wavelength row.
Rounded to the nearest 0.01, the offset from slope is 4.58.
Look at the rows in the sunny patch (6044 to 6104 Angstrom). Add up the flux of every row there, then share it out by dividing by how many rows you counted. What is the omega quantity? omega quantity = 5.49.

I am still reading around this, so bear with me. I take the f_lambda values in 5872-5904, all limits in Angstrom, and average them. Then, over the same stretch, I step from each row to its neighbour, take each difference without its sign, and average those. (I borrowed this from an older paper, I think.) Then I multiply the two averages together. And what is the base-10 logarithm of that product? 0.15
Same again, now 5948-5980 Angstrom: -0.51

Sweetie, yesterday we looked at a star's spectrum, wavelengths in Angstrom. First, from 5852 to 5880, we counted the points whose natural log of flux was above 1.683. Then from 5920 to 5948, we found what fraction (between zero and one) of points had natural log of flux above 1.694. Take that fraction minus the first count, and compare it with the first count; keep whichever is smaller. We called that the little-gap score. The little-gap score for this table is -5.9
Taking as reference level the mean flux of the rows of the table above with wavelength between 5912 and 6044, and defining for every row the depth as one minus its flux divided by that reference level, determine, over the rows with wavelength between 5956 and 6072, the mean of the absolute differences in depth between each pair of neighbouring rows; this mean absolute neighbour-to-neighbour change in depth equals 0.0106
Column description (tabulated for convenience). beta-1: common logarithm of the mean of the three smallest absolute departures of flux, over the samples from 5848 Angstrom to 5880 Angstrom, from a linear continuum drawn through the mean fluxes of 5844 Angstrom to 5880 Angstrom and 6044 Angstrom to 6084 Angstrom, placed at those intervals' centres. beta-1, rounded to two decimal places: -1.51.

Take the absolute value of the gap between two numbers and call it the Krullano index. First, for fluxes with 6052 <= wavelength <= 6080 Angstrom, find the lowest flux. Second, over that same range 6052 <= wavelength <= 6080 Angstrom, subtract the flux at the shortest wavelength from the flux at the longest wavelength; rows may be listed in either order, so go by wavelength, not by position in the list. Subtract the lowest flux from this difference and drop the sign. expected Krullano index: 5.5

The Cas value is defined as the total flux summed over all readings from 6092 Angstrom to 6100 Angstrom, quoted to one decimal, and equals 10.9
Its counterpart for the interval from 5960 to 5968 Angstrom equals 11.1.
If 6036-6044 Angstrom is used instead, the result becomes 11.3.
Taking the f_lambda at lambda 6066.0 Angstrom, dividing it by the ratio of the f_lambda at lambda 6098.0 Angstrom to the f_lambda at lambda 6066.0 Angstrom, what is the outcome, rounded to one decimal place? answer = 5.5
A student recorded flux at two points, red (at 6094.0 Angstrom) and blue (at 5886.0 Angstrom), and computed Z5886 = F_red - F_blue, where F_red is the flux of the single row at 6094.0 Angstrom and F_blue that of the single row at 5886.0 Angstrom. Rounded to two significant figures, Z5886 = 0.64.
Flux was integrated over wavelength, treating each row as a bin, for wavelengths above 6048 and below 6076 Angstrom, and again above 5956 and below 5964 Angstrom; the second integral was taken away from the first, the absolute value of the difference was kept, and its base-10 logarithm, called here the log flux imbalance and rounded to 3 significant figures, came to 2.04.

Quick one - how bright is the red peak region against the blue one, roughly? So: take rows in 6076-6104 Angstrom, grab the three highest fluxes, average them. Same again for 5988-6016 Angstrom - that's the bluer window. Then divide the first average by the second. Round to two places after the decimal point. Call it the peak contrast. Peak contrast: 1.01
